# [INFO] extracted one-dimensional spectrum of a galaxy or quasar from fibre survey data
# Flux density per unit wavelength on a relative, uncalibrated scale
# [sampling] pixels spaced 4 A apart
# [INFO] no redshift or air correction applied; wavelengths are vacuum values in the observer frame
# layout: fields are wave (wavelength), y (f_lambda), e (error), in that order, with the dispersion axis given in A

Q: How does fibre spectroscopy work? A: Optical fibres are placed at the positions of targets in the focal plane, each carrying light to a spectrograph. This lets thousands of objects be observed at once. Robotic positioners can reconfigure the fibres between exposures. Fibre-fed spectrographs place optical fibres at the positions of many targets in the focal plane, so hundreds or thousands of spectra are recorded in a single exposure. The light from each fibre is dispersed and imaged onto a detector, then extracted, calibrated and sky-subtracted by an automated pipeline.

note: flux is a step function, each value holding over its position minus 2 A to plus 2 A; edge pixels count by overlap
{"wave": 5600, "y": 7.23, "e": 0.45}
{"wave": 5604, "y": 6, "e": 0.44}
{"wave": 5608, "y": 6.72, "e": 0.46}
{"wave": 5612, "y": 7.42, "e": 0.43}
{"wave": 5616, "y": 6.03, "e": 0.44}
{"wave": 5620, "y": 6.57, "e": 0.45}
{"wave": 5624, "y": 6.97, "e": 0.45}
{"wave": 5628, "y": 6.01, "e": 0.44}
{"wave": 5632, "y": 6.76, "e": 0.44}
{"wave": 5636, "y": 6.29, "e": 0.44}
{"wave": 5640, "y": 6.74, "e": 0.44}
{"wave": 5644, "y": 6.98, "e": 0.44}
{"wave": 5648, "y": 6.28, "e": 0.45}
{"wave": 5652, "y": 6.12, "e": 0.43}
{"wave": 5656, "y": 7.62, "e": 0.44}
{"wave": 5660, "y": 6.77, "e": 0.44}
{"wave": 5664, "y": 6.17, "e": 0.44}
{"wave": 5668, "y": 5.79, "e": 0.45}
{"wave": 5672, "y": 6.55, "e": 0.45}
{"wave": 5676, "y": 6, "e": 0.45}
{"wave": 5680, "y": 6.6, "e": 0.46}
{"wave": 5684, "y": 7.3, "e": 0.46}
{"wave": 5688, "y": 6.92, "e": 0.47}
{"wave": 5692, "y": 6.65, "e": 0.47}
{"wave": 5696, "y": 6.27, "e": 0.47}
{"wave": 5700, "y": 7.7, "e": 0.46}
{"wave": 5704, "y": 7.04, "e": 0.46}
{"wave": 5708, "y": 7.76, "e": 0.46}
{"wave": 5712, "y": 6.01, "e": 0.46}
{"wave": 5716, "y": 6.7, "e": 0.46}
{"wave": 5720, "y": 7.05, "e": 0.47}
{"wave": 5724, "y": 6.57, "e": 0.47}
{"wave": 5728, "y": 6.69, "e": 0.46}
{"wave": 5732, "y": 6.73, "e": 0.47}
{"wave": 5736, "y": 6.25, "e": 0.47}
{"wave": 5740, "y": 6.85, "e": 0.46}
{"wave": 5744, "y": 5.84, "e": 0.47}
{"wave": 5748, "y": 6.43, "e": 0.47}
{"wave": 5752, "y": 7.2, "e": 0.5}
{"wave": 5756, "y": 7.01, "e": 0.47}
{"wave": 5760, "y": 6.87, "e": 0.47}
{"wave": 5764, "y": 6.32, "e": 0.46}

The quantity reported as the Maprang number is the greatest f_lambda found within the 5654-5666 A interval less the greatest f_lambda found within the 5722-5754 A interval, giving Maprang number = 0.42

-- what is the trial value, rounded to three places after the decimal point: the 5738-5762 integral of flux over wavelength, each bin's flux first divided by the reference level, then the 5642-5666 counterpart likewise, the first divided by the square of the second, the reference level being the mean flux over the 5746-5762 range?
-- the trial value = 0.043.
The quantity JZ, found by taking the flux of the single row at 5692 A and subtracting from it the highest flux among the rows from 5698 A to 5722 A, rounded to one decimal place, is -1.1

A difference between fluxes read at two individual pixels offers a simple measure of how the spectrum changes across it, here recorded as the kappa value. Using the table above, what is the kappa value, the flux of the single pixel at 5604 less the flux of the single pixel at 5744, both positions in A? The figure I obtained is 0.2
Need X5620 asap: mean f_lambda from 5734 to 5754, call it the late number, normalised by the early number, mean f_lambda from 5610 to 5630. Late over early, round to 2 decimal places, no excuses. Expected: 0.99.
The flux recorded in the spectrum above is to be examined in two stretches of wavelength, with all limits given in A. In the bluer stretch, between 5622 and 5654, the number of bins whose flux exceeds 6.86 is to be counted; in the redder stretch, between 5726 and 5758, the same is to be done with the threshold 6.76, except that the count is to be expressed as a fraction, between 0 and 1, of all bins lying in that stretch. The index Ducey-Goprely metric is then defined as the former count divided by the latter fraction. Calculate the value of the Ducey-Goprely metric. 5.3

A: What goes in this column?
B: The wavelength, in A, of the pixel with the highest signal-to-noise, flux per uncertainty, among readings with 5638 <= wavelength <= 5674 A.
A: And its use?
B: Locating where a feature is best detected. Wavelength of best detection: 5656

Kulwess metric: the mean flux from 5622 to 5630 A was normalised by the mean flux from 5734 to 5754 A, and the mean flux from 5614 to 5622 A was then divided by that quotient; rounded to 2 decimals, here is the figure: 6.32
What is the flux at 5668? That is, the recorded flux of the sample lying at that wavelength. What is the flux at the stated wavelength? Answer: 5.79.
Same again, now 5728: 6.69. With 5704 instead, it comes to 7.04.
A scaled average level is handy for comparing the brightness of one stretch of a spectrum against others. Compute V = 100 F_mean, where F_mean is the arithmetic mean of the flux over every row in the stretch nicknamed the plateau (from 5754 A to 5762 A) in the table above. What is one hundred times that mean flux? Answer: 694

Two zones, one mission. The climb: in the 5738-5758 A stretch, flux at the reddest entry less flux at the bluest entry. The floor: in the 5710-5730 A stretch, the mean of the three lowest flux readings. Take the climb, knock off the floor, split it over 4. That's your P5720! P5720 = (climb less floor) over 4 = -1.57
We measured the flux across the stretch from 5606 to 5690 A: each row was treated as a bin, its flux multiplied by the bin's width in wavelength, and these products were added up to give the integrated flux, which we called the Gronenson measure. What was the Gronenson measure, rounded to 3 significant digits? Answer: 554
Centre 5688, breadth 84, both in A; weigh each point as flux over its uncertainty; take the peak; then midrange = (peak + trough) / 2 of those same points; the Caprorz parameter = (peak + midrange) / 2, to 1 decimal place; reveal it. 16.2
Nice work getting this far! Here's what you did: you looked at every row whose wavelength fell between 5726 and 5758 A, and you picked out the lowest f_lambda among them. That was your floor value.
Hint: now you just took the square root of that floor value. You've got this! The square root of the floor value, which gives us 2.417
